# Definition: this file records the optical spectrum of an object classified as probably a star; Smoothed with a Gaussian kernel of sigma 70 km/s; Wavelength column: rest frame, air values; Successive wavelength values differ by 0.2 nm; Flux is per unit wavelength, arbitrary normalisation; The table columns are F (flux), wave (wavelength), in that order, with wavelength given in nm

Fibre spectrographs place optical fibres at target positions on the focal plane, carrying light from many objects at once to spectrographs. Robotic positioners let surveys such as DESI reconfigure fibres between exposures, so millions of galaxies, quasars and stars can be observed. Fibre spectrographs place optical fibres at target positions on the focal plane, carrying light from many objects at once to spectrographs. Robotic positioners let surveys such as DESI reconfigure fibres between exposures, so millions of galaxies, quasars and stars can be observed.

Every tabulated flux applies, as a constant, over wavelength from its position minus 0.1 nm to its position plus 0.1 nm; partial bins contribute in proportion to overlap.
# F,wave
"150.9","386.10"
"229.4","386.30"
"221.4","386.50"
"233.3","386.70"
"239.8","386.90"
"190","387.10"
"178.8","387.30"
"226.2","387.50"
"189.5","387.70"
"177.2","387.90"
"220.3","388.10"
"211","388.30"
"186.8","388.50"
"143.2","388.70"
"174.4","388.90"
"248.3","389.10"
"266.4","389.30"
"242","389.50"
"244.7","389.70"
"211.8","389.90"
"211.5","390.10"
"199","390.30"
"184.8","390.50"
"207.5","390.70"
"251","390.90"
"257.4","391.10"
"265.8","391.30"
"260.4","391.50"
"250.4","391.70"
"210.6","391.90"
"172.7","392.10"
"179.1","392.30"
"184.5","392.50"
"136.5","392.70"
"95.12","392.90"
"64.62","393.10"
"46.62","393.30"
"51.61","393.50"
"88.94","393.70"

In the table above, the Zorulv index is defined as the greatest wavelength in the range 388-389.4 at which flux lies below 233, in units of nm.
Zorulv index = 388.90 nm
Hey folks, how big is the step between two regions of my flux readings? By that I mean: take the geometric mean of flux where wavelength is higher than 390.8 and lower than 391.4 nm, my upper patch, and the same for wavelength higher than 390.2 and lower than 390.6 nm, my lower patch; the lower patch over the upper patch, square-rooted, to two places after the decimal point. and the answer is 0.86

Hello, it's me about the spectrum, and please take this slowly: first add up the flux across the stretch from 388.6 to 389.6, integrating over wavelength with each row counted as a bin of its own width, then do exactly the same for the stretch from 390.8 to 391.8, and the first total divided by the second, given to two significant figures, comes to 0.84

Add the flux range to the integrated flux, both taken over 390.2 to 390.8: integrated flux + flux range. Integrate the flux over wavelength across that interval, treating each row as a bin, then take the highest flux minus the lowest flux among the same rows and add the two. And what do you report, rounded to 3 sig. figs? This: 141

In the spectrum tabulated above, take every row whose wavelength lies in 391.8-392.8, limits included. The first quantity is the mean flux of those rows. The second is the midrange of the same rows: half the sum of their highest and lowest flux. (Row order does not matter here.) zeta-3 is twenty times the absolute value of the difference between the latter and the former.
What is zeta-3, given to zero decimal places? 63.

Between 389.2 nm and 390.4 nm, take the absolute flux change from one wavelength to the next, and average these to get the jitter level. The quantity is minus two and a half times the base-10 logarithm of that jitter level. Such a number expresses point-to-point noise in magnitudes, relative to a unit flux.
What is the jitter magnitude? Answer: -2.9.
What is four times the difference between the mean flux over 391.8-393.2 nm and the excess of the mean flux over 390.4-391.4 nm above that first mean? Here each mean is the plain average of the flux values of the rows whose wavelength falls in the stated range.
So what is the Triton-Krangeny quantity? 259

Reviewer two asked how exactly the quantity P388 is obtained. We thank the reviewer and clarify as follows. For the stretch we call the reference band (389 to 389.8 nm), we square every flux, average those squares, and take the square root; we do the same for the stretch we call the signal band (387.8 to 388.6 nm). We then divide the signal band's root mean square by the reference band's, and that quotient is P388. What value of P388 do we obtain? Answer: 0.80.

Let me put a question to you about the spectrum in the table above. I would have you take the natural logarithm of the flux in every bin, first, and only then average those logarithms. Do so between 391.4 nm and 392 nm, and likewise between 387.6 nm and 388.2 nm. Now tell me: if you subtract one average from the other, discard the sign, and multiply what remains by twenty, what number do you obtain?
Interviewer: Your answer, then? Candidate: 4.1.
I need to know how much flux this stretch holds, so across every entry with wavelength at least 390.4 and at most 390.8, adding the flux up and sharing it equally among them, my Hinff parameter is 196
